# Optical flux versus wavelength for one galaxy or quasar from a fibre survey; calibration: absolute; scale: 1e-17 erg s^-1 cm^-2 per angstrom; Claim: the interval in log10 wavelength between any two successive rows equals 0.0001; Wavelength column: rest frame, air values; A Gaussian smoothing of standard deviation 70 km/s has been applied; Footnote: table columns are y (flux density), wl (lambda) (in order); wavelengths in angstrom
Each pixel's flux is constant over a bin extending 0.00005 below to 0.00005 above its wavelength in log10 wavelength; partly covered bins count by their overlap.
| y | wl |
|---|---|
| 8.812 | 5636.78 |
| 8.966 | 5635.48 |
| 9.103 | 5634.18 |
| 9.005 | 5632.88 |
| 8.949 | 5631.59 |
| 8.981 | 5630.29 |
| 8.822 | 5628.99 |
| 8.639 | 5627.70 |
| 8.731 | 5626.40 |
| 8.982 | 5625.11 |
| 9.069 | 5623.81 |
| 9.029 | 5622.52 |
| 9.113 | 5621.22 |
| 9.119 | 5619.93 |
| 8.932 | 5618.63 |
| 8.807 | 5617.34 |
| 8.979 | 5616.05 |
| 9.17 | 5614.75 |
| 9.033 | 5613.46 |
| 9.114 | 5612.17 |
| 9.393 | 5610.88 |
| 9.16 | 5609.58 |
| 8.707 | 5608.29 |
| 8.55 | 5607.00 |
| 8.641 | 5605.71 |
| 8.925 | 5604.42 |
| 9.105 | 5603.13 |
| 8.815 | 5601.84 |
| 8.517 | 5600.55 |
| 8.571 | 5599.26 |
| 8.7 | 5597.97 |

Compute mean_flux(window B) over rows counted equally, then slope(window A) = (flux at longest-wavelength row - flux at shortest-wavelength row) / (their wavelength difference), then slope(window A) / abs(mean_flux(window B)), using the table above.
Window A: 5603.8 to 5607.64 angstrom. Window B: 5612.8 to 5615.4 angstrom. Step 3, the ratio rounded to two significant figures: -0.016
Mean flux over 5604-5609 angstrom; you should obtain 8.71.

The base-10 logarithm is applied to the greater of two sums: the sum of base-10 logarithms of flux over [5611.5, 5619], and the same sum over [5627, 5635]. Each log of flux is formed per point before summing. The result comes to 0.758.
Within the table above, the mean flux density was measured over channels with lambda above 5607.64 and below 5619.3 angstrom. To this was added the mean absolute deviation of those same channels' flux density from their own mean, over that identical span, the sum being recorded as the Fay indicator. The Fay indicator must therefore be 9.19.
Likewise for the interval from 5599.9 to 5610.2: 9.00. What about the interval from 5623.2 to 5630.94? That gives 9.01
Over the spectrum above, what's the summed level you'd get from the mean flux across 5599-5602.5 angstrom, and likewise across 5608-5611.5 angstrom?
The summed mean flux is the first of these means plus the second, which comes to 17.7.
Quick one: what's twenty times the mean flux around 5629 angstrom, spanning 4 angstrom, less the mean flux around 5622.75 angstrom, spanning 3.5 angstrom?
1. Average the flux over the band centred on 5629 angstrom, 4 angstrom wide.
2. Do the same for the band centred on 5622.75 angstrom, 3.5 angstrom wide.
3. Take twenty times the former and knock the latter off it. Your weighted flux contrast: 167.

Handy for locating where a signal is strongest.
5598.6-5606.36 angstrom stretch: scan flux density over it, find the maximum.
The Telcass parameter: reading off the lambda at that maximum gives 5603.13 angstrom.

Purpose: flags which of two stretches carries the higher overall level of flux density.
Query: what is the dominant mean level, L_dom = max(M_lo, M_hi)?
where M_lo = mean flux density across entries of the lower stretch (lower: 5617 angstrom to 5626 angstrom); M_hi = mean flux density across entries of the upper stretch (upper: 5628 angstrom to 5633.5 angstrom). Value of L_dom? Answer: 9.01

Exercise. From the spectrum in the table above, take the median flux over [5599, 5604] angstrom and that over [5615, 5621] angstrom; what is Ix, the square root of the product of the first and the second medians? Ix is 8.82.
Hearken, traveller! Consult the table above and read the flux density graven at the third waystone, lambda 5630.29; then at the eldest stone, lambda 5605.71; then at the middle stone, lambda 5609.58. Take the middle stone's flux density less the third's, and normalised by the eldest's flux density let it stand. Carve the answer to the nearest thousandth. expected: 0.021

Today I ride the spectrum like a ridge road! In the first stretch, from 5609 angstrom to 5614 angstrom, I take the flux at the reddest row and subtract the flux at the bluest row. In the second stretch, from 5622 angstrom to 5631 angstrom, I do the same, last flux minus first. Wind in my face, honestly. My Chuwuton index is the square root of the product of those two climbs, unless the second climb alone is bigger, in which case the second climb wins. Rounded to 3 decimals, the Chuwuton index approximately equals 0.078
